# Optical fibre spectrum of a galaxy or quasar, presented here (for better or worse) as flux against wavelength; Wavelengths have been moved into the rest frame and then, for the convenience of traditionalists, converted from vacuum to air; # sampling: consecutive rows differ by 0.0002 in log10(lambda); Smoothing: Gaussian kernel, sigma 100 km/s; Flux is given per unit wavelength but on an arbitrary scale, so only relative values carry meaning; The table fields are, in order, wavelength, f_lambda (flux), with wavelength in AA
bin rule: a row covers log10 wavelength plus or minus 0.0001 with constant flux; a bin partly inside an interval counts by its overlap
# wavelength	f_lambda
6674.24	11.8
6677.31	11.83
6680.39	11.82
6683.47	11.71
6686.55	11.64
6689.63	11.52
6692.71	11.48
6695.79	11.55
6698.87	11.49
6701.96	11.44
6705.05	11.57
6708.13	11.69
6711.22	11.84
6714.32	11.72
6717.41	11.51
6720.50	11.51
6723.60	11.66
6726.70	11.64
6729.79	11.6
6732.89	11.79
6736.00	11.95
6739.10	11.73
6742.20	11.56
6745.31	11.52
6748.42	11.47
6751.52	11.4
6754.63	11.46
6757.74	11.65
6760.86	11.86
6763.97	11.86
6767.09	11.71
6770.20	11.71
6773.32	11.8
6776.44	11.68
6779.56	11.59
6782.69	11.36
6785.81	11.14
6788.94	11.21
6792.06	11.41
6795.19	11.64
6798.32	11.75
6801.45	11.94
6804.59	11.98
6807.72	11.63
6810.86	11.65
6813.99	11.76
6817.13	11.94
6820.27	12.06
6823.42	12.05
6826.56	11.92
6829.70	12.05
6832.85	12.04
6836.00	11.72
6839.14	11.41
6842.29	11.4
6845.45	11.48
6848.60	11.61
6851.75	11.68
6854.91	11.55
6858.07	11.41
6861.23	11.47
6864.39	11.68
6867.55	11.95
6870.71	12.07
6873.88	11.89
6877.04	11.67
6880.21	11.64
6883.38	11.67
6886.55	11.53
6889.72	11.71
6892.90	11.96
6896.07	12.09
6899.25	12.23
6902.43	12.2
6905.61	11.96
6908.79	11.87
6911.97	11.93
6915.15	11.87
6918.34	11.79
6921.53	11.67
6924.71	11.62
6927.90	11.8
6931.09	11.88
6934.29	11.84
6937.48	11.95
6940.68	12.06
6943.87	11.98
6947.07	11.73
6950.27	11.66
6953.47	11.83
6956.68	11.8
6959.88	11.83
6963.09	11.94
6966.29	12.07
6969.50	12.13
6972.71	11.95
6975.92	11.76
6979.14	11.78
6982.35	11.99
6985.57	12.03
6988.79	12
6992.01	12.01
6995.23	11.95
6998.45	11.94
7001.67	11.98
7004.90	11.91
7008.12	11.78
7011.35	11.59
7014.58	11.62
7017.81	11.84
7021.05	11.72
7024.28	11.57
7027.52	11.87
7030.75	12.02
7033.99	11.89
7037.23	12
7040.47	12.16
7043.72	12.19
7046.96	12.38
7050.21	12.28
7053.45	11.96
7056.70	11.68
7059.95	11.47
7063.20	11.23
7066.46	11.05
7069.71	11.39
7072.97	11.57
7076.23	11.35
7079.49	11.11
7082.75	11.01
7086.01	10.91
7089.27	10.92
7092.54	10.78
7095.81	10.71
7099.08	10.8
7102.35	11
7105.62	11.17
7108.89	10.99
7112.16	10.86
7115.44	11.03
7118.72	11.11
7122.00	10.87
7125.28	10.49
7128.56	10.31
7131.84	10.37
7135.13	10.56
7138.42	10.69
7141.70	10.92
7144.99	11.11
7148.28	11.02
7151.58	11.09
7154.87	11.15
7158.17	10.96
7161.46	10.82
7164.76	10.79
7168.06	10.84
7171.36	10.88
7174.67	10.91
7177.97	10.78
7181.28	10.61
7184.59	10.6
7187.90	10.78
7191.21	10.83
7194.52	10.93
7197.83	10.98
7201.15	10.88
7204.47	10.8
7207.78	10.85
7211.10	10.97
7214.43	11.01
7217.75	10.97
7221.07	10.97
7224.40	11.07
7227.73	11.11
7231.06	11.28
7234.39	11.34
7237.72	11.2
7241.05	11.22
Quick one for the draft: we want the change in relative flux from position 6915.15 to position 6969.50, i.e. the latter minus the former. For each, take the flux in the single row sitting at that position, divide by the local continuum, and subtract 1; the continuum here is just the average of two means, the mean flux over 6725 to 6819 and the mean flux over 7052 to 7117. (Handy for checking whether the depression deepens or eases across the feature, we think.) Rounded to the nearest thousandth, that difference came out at 0.023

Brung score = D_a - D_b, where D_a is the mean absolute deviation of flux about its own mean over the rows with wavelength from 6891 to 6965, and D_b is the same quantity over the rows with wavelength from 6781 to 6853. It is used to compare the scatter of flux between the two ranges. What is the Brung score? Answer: -0.11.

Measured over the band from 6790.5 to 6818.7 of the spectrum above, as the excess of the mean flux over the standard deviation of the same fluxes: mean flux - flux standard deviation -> 11.6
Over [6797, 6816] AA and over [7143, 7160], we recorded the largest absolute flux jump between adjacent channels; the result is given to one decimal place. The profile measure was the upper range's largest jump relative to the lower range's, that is 0.5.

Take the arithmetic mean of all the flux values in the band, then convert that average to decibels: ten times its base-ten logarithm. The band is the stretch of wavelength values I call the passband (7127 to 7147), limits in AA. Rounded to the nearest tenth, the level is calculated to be 10.3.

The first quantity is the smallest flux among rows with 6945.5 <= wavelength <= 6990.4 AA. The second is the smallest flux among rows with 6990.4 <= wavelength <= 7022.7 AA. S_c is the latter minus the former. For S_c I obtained -0.1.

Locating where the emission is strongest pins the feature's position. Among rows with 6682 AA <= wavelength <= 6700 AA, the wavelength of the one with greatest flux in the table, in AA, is 6683.47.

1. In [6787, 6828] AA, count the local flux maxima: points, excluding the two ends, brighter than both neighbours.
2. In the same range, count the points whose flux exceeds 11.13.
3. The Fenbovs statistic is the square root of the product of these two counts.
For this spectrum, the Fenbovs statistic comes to 5.1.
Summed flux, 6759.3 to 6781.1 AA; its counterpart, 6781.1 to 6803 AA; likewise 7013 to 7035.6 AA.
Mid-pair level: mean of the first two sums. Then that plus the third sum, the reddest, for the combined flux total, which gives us 164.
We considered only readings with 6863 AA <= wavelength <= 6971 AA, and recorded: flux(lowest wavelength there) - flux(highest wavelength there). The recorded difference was -0.45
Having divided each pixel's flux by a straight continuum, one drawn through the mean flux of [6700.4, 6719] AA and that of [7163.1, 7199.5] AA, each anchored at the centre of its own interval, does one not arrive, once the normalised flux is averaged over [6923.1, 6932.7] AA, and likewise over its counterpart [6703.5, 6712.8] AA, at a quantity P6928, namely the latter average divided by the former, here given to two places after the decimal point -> 0.96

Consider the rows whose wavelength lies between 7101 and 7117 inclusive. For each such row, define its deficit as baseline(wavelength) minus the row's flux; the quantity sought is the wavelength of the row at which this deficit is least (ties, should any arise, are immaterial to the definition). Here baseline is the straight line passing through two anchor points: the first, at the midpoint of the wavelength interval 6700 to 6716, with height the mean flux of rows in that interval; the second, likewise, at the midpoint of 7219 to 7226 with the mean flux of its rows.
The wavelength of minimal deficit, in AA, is 7105.62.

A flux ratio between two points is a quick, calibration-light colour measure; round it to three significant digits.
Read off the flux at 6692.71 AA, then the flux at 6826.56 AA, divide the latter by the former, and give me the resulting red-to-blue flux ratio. 1.04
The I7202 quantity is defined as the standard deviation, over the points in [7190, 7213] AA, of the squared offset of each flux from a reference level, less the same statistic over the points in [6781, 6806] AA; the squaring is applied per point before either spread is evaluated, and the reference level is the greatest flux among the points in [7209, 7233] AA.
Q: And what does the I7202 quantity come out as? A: -0.14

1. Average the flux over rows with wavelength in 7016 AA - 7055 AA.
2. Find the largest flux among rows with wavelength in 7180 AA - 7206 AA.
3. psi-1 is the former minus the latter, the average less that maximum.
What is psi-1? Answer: 1.0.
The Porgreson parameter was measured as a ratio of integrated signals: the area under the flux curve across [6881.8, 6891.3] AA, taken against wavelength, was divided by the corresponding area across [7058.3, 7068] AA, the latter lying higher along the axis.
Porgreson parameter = 1.01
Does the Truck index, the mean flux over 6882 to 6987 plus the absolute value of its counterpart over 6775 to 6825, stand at 23.56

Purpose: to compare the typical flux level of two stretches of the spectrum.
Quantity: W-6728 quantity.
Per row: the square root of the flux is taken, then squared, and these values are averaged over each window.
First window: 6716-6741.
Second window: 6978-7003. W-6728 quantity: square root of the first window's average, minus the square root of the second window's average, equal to -0.042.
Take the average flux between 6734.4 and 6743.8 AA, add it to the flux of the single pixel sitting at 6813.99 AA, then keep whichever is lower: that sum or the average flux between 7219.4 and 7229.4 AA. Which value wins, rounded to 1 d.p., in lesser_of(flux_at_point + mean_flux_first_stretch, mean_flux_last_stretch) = 11.0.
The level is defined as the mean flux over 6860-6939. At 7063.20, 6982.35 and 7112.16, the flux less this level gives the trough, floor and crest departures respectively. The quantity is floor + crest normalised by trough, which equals 1.4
